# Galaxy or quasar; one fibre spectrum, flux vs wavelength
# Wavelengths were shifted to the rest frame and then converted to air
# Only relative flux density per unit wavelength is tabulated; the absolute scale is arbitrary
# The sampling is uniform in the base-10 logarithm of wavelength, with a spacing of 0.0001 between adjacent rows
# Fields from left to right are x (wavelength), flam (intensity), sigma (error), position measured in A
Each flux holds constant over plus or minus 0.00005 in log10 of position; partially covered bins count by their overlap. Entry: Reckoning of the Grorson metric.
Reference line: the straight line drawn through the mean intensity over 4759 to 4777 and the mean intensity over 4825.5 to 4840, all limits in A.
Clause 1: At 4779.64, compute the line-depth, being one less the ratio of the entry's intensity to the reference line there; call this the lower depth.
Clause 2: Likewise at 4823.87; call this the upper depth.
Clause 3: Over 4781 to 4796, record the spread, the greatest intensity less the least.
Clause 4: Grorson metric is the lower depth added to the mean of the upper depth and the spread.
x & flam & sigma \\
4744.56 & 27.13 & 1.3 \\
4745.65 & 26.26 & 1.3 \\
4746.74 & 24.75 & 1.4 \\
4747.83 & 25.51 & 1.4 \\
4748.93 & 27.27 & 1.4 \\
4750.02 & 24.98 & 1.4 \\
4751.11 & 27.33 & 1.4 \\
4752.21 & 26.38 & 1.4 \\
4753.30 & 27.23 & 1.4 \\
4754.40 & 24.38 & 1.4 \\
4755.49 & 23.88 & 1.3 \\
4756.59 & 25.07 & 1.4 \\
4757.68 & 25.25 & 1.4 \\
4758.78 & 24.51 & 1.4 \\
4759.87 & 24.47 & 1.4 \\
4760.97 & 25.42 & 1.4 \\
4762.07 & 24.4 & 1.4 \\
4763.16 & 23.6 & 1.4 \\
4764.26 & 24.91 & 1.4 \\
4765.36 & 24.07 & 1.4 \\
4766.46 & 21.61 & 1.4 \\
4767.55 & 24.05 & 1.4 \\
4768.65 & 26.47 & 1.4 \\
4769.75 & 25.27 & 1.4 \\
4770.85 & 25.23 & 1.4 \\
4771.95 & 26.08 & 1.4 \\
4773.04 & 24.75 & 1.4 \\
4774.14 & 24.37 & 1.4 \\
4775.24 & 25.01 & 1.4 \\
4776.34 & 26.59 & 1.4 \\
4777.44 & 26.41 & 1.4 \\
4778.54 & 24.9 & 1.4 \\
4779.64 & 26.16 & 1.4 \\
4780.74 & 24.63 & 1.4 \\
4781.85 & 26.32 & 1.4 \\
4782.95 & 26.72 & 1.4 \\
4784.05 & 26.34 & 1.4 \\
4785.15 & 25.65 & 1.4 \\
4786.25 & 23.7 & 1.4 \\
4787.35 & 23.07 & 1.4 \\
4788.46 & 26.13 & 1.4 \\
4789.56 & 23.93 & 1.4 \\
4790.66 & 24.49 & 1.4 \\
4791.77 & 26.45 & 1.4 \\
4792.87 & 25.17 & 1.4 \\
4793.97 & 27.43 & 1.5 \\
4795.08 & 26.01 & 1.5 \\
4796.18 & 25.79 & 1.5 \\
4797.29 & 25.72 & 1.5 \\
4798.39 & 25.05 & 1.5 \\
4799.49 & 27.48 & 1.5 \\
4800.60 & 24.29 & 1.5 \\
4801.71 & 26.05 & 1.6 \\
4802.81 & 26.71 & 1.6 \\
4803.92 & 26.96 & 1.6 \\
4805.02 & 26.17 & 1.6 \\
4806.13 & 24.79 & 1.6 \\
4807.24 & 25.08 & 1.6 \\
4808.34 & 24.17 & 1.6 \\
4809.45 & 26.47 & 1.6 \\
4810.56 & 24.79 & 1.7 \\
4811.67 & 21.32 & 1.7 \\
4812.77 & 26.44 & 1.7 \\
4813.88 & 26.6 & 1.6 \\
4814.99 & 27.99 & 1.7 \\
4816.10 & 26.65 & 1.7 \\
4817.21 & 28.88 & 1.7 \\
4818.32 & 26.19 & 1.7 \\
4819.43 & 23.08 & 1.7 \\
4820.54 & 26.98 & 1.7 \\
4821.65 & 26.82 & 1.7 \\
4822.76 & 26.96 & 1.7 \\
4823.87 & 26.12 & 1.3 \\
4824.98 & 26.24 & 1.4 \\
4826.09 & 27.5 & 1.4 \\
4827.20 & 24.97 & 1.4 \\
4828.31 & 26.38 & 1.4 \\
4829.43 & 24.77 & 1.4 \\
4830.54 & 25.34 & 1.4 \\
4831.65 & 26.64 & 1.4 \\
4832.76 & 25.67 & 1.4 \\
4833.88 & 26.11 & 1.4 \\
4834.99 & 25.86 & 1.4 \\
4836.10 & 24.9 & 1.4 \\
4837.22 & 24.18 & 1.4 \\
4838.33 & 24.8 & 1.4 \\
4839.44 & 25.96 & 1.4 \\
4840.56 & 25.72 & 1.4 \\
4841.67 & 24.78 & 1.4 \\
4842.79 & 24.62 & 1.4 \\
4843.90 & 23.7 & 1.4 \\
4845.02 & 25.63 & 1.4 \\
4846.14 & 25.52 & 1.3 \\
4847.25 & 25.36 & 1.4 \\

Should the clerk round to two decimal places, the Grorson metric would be 2.12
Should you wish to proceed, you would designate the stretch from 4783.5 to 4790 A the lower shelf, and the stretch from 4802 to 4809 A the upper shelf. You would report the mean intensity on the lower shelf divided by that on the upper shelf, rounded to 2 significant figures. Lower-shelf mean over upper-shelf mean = 0.97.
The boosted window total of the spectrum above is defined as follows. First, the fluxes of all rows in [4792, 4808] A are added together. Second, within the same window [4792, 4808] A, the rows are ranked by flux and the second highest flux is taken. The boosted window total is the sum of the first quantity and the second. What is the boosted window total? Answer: 390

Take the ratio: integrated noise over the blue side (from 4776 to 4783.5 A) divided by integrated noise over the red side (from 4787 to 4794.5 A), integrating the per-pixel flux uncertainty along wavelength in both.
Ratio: 0.99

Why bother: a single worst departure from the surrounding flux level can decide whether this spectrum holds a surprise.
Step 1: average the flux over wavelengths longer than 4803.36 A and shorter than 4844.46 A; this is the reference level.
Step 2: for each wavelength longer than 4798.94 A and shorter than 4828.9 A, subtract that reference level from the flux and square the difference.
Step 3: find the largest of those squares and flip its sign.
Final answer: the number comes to -19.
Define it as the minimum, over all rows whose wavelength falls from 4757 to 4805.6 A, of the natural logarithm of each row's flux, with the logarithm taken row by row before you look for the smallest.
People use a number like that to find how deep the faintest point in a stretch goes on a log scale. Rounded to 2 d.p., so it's 3.07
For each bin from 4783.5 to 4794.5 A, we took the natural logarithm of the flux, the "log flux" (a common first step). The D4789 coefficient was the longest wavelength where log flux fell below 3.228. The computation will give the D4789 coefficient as 4792.87 A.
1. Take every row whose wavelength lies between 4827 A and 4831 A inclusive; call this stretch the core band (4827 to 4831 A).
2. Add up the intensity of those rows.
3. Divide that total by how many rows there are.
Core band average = 25.4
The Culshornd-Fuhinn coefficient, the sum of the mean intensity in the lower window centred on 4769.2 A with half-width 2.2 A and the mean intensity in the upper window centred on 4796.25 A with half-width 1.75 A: 51.1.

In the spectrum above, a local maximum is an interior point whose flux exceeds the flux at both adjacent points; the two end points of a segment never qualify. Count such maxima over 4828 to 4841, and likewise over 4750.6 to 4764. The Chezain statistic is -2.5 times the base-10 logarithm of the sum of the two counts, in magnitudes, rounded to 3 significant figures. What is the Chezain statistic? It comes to -1.95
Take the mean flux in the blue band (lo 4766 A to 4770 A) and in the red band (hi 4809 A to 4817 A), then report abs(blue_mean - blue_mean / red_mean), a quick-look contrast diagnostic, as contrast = 23.4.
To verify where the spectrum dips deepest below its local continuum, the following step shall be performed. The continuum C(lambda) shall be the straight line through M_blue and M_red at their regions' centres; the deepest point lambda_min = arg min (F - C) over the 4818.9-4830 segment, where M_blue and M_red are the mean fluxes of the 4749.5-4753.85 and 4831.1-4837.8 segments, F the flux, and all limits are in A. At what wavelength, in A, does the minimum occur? 4819.43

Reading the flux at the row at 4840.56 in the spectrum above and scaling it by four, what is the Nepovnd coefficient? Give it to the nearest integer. 103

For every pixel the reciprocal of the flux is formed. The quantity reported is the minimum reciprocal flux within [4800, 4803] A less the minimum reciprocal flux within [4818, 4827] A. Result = 0.001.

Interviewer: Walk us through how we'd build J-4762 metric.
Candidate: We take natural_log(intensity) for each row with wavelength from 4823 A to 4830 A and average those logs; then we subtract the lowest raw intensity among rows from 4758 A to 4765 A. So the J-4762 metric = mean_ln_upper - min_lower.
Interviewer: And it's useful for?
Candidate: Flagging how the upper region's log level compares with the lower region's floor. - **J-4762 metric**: -20.3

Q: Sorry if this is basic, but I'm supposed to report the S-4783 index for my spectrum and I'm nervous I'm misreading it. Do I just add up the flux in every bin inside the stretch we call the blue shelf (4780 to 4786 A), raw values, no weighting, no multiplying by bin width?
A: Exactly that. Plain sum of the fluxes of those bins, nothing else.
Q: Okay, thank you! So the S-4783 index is 130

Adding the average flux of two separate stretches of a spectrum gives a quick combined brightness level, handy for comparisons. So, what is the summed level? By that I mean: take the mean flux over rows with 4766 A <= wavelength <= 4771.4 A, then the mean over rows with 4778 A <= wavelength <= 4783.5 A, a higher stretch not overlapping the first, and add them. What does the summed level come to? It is 50.3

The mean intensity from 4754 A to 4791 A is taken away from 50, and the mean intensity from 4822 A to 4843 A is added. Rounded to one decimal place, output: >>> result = 50.7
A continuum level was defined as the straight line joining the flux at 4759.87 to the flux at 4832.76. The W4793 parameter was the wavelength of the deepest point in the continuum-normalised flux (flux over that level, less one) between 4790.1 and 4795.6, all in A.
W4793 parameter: 4790.66 A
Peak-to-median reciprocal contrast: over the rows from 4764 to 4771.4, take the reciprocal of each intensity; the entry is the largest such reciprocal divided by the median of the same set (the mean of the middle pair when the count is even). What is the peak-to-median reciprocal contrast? 1.15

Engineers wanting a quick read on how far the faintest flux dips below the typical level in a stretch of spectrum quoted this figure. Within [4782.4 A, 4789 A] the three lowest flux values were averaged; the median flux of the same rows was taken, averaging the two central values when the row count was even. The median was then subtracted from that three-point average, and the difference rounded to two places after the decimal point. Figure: -1.75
